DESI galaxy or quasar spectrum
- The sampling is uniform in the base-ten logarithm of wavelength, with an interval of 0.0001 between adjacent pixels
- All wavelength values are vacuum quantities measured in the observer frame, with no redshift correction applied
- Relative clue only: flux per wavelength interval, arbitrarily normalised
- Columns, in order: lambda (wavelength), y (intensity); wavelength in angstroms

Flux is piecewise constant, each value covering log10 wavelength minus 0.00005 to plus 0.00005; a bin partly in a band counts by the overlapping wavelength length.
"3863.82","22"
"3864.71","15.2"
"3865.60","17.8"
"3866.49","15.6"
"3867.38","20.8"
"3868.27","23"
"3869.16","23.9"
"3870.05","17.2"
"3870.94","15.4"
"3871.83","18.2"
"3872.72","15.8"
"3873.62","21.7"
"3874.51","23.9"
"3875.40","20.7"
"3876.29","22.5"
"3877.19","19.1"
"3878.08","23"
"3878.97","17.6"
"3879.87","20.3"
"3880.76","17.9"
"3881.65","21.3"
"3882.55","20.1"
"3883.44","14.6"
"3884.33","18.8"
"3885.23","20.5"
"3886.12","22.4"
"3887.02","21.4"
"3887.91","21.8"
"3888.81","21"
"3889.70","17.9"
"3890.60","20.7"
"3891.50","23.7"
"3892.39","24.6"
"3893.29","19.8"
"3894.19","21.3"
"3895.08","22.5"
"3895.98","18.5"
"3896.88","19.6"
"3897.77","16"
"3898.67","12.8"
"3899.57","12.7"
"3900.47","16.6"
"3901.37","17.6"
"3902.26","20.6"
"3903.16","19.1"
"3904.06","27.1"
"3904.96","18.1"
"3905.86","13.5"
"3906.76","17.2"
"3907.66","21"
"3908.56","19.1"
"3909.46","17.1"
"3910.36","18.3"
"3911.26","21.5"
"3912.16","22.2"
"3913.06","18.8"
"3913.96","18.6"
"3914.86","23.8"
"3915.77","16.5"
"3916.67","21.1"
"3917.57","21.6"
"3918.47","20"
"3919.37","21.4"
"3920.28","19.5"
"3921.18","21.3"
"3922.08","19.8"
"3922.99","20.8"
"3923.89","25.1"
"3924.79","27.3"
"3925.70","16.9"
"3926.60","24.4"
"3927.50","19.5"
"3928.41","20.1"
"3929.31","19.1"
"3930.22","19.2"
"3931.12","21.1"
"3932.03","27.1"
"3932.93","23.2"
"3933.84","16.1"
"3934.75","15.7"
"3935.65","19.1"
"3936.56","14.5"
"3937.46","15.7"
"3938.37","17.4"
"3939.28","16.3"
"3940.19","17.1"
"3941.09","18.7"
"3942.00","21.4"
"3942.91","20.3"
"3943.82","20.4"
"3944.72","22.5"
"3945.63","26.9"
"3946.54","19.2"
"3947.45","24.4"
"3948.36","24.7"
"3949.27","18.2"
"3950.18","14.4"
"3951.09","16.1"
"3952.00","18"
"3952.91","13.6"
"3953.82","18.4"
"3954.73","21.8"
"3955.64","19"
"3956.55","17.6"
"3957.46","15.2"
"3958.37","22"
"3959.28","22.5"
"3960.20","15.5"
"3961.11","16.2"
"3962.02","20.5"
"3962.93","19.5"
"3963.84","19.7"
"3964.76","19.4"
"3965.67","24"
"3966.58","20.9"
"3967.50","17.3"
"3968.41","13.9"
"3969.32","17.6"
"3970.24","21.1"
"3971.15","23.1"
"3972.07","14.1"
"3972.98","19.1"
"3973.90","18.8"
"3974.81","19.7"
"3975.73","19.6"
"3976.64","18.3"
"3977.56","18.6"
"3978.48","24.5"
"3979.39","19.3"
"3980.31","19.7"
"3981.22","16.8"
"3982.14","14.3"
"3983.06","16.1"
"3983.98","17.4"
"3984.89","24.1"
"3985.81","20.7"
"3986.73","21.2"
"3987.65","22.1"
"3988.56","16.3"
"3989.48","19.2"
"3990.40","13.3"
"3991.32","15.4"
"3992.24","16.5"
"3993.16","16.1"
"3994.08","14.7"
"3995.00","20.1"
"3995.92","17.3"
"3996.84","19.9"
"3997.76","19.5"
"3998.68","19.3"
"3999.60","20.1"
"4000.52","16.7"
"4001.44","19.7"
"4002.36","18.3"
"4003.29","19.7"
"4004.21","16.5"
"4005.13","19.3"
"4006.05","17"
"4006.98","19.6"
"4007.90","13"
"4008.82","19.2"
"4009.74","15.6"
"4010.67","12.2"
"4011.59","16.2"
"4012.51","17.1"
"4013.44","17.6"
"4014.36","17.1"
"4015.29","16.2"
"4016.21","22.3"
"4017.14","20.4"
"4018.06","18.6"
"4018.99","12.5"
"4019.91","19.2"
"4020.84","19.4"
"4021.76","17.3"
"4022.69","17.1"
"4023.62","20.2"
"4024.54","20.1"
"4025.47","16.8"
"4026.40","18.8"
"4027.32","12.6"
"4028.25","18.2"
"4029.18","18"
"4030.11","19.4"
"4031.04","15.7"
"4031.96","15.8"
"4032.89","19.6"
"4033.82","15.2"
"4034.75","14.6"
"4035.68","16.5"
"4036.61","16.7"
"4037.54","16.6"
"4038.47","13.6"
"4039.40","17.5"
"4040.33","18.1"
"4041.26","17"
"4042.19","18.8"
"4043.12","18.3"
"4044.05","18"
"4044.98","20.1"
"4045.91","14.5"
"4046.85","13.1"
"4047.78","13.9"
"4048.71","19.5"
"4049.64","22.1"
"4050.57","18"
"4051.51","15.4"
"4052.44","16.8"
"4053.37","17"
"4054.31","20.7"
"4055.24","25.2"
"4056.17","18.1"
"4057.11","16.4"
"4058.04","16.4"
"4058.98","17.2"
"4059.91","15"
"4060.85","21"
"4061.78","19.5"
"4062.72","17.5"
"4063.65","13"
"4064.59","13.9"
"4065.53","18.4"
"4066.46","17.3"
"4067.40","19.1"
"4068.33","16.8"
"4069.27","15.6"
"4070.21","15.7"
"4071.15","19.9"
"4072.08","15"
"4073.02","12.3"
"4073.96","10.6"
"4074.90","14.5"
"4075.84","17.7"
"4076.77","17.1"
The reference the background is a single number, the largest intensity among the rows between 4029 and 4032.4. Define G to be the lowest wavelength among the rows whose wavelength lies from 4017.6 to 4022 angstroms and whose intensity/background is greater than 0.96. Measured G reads 4019.91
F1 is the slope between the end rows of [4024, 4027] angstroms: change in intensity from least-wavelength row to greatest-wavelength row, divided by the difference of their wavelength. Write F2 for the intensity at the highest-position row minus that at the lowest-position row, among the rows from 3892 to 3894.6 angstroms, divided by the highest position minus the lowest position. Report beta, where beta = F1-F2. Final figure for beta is 1.1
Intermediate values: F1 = -0.7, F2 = -1.8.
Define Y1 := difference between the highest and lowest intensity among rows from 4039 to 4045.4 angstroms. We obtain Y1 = 3.1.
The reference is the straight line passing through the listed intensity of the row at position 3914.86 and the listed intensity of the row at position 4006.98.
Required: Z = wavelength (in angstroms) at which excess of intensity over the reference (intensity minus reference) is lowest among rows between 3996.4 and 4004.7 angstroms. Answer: 4004.21 angstroms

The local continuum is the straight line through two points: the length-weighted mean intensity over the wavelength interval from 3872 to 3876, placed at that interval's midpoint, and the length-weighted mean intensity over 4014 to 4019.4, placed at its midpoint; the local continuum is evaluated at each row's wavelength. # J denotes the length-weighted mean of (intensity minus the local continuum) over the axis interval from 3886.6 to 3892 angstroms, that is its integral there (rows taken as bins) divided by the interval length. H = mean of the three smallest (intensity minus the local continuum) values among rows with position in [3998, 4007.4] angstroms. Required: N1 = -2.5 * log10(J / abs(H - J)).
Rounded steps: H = -1.4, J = 0.95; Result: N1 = 1.0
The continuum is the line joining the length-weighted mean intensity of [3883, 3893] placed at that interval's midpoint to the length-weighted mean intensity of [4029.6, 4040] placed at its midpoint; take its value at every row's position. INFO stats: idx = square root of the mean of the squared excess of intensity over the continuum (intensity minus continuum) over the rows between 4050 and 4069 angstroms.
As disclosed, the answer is 3.2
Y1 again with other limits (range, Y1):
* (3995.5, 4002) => 3.4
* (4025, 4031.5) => 6.8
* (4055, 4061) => 10.2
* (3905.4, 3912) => 8.0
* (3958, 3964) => 7.0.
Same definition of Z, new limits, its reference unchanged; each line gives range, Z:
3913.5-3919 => 3915.77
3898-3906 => 3899.57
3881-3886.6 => 3883.44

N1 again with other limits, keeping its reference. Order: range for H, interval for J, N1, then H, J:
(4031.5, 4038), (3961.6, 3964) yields 1.3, -2.4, 1.06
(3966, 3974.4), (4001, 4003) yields 1.8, -3.6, 0.89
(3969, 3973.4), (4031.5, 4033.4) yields 4.6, -1.8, 0.03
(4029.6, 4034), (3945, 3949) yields 0.4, -2.1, 4.34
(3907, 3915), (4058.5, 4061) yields 2.6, -1.8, 0.18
